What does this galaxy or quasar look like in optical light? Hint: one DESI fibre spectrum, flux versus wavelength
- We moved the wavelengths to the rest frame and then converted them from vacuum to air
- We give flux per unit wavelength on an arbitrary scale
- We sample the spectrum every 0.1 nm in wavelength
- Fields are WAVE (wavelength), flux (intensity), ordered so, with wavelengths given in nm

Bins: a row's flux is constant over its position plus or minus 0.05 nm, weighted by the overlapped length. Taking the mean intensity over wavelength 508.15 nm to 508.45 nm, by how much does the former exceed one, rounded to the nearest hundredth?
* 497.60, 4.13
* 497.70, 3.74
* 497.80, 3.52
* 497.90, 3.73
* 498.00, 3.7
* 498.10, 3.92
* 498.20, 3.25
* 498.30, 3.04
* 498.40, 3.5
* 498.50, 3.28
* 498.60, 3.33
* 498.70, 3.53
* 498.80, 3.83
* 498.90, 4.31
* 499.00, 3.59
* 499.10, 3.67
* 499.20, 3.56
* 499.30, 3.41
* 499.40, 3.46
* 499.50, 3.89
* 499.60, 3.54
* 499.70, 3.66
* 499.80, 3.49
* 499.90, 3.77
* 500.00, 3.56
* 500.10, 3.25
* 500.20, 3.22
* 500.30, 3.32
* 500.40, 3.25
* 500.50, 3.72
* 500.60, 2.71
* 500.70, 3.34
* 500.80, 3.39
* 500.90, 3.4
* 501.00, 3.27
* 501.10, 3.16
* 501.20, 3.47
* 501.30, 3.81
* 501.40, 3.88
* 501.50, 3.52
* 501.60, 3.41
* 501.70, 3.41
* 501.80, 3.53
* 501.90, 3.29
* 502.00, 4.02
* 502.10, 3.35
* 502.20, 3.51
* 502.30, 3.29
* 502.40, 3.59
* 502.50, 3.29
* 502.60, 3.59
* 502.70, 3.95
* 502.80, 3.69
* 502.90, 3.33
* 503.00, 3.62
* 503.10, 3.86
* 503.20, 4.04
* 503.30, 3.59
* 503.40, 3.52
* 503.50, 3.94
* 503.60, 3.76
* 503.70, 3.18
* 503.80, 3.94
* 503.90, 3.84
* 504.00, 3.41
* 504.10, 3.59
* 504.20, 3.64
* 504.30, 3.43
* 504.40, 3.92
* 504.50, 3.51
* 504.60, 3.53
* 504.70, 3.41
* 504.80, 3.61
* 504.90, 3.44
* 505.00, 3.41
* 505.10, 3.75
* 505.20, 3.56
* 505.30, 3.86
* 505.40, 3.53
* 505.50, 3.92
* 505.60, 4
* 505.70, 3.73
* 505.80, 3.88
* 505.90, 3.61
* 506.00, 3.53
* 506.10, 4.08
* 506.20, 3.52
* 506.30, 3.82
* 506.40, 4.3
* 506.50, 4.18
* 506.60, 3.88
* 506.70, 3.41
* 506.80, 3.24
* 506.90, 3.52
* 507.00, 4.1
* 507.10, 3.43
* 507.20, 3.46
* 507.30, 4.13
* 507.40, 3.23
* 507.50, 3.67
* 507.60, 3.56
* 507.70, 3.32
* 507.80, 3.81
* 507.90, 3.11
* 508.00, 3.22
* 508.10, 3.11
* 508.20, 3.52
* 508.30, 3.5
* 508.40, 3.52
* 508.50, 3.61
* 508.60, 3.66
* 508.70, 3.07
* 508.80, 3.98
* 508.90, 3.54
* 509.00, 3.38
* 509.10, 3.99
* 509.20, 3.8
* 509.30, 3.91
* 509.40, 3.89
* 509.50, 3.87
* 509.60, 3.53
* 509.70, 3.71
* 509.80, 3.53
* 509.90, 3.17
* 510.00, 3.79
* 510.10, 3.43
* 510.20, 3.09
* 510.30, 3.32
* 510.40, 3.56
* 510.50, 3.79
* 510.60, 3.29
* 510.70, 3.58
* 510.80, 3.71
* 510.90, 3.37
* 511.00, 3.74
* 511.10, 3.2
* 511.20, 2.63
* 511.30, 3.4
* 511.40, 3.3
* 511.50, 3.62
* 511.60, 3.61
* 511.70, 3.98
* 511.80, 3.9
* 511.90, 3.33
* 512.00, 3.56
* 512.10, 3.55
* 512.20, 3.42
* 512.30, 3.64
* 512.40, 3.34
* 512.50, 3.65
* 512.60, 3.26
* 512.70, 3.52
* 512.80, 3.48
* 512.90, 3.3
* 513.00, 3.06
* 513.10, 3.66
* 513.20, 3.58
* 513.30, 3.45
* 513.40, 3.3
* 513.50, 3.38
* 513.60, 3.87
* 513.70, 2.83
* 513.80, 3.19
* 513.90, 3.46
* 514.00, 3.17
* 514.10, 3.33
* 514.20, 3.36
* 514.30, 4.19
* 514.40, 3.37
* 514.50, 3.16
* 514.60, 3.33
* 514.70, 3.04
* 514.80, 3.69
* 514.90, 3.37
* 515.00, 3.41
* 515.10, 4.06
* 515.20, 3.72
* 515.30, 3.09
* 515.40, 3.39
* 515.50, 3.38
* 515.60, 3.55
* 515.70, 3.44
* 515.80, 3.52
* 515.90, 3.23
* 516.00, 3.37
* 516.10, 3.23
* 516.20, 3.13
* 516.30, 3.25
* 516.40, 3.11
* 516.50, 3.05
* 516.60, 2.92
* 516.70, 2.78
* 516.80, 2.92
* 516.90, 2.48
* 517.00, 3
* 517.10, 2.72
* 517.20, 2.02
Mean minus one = 2.51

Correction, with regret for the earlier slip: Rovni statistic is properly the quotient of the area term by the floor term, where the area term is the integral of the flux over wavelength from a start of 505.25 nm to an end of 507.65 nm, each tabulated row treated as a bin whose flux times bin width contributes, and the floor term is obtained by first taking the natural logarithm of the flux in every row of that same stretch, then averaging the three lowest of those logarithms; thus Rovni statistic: 7.52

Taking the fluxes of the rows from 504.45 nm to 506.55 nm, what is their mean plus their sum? 82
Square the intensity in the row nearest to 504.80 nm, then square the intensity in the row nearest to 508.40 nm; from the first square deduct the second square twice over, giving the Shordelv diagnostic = -12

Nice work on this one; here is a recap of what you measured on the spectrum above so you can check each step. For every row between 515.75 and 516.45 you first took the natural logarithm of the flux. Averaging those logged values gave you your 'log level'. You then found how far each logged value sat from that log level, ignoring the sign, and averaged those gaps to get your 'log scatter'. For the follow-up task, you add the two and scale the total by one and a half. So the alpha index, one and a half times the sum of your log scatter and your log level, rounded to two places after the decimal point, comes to 1.82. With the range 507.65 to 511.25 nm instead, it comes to 1.98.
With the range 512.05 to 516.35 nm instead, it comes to 1.92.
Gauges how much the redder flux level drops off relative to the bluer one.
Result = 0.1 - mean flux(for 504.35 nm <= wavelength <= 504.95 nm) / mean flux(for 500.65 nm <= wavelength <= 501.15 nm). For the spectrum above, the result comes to -0.978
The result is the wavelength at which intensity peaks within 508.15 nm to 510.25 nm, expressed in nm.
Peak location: 509.10 nm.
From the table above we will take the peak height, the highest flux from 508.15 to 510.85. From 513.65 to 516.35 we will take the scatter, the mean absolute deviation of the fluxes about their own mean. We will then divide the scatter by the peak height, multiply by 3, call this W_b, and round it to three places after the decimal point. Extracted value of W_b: 0.146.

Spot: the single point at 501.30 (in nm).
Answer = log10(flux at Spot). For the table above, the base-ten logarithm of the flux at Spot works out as 0.58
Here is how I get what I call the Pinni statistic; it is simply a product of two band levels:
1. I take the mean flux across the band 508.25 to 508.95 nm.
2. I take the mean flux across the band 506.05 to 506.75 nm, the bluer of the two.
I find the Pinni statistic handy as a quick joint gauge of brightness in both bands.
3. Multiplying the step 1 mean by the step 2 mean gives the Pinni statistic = 13.8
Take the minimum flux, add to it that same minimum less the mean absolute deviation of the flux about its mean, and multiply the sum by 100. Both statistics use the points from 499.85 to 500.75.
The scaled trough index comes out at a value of 520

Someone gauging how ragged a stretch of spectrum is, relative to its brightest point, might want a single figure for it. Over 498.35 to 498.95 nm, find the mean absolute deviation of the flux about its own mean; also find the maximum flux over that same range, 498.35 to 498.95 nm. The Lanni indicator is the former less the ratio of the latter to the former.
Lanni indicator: -14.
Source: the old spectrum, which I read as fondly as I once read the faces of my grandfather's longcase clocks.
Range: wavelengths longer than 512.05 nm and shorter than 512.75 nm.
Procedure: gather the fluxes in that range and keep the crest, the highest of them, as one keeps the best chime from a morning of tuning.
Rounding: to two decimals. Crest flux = 3.65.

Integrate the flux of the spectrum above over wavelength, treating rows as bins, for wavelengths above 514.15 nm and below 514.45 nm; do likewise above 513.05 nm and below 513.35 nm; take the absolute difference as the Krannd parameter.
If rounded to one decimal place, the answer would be 0.0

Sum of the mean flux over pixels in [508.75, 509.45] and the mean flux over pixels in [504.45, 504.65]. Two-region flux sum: 7.30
